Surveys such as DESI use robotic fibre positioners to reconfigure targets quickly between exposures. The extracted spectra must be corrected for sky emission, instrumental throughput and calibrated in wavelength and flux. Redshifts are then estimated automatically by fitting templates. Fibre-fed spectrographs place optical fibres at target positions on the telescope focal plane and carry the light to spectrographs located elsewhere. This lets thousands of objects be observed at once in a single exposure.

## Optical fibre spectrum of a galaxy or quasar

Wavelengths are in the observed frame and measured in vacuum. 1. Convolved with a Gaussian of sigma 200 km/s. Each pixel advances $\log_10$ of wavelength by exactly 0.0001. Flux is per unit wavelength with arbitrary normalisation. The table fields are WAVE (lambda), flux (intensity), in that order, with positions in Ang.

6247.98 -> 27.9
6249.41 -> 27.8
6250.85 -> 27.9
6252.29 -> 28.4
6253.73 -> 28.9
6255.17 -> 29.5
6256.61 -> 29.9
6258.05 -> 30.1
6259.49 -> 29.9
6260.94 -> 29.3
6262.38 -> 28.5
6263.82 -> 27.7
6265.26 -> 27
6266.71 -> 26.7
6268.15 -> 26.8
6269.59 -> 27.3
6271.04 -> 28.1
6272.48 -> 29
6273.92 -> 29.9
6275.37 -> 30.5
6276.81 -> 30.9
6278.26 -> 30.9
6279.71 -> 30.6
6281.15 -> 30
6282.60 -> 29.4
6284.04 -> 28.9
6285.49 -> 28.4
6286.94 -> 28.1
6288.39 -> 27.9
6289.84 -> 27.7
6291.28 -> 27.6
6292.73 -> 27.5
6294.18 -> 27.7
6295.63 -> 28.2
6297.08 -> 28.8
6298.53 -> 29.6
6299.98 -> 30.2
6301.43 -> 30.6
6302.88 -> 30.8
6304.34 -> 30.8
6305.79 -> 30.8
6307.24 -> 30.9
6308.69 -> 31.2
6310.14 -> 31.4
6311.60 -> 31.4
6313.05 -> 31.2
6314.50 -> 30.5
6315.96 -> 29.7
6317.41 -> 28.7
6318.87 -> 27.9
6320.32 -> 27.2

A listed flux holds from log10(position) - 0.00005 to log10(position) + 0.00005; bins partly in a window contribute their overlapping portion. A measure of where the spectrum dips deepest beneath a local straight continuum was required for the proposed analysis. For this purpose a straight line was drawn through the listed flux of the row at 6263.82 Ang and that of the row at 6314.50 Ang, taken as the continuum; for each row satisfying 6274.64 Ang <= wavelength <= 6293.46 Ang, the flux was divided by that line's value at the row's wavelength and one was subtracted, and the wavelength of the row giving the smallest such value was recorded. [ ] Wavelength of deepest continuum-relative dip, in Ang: 6292.73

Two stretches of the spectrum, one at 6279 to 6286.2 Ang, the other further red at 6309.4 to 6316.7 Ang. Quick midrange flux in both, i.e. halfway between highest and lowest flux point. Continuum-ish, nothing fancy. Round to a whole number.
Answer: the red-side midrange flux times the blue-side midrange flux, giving 901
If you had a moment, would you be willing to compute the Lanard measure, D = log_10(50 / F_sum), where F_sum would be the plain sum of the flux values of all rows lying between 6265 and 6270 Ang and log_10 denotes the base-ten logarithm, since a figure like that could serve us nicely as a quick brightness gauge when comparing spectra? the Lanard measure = -0.334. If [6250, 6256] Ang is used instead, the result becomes -0.361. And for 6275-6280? -0.391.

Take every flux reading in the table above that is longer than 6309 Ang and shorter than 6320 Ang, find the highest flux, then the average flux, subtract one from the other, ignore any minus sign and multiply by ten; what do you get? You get 13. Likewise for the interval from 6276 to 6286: 10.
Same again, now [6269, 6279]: 14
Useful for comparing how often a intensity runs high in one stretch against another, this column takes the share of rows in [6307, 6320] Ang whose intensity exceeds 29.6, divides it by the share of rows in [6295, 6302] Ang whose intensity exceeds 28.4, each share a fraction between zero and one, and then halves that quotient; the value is 0.49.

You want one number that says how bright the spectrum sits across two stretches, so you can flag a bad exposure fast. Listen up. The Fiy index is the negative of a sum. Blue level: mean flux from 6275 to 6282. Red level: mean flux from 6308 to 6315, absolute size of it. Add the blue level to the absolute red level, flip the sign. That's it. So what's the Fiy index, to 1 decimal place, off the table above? -61.7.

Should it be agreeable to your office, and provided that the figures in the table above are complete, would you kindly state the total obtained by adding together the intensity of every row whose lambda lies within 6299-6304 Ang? 92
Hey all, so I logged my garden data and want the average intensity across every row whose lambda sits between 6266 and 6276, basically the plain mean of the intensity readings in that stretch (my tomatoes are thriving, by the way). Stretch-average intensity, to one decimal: 28.3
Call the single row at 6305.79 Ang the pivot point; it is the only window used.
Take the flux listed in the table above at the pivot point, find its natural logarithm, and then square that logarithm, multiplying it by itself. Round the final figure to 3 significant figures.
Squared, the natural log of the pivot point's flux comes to 11.7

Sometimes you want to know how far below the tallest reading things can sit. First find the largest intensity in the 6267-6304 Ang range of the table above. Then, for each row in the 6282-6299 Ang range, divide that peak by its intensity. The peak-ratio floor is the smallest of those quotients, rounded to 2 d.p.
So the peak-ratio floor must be 1.04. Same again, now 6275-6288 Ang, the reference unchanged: 1.00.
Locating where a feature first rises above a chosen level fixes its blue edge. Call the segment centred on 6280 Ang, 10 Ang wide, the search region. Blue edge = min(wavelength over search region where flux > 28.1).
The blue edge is 6275.37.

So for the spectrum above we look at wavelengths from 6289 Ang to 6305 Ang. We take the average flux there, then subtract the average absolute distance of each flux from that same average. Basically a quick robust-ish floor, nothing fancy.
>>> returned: 27.8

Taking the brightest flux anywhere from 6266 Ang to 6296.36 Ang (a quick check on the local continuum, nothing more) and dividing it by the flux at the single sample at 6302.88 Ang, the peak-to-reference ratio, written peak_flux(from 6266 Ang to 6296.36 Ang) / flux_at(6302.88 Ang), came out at 1.00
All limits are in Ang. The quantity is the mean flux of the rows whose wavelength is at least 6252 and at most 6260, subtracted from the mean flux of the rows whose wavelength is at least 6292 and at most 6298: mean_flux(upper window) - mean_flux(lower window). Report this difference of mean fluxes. -1.4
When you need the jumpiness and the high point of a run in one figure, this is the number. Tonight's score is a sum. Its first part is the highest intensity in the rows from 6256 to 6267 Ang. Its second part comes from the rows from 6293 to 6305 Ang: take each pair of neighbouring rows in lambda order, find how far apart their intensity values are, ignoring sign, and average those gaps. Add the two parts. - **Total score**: 30.5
